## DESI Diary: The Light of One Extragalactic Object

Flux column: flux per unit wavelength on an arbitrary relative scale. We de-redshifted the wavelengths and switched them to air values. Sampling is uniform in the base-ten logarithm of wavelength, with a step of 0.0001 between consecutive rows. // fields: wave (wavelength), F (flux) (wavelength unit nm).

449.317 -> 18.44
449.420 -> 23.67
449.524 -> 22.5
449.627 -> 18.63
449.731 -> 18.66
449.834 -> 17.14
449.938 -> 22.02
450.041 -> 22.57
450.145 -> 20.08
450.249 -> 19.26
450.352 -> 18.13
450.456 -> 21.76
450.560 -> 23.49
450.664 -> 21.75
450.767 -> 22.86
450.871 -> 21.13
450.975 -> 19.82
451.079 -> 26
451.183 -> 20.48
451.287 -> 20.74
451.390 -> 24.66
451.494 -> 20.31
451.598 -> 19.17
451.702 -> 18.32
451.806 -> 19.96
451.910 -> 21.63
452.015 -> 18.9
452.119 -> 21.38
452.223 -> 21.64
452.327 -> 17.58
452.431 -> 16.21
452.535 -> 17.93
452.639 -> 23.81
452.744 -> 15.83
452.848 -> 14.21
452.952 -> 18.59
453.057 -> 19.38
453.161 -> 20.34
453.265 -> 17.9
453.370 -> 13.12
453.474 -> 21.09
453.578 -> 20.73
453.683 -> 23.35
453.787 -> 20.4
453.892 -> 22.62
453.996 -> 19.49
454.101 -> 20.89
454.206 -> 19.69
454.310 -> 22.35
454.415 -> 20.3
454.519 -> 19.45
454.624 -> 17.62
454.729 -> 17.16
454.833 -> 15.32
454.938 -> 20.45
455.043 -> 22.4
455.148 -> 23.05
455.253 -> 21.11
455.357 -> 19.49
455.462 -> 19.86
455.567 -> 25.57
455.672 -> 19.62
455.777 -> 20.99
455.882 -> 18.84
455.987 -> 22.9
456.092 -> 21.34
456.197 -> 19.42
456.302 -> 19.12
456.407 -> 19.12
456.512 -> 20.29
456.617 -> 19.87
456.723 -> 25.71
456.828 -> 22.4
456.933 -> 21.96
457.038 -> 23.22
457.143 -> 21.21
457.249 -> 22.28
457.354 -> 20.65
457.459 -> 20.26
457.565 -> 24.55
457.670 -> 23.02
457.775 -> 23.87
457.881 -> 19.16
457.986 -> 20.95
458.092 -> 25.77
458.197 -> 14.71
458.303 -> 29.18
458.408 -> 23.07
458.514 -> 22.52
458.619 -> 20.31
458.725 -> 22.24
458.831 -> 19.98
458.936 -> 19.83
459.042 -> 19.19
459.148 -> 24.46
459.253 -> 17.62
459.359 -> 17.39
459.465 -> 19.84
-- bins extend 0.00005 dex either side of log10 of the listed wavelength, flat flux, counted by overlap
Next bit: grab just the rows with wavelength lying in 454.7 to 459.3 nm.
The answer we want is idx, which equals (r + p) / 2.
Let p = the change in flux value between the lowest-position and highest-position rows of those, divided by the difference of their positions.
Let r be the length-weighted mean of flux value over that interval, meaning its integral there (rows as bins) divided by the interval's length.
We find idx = 10.7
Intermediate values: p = 0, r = 21.3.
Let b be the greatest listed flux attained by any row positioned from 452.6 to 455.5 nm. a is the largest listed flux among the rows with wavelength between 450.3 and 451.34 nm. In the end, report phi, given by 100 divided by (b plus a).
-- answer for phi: 2.01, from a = 26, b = 23.81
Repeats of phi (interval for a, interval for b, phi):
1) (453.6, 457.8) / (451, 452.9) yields 1.93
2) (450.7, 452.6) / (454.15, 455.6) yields 1.94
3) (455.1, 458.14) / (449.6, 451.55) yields 1.93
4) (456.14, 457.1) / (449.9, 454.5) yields 1.93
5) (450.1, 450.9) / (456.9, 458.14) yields 2.03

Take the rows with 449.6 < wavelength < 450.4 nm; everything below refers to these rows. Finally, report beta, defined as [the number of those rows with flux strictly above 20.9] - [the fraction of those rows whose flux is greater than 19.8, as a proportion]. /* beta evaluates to 1.6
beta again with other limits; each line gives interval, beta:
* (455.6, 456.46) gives 2.6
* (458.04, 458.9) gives 4.1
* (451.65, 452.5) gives 2.5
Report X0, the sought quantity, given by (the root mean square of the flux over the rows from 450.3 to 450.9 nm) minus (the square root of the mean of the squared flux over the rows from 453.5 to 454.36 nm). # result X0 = 0.4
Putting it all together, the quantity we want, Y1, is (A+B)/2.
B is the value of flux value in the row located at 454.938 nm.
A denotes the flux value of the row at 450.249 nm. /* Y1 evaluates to 19.9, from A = 19.26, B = 20.45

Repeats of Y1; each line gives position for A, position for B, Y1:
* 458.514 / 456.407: 20.8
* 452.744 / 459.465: 17.8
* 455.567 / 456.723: 25.6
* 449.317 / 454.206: 19.1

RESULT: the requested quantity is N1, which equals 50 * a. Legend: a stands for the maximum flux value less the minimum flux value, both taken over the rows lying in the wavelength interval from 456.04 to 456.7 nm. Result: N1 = 111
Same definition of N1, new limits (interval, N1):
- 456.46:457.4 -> 292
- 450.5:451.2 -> 309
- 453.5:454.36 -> 193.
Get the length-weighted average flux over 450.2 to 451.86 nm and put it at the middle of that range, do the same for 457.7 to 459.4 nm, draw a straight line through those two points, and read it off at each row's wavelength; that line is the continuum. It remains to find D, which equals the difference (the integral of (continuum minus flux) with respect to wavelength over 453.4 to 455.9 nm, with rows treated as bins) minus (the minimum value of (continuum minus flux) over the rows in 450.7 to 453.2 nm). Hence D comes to 6.8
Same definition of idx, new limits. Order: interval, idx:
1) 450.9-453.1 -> 9.8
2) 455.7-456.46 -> 8.6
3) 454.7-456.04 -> 12.6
